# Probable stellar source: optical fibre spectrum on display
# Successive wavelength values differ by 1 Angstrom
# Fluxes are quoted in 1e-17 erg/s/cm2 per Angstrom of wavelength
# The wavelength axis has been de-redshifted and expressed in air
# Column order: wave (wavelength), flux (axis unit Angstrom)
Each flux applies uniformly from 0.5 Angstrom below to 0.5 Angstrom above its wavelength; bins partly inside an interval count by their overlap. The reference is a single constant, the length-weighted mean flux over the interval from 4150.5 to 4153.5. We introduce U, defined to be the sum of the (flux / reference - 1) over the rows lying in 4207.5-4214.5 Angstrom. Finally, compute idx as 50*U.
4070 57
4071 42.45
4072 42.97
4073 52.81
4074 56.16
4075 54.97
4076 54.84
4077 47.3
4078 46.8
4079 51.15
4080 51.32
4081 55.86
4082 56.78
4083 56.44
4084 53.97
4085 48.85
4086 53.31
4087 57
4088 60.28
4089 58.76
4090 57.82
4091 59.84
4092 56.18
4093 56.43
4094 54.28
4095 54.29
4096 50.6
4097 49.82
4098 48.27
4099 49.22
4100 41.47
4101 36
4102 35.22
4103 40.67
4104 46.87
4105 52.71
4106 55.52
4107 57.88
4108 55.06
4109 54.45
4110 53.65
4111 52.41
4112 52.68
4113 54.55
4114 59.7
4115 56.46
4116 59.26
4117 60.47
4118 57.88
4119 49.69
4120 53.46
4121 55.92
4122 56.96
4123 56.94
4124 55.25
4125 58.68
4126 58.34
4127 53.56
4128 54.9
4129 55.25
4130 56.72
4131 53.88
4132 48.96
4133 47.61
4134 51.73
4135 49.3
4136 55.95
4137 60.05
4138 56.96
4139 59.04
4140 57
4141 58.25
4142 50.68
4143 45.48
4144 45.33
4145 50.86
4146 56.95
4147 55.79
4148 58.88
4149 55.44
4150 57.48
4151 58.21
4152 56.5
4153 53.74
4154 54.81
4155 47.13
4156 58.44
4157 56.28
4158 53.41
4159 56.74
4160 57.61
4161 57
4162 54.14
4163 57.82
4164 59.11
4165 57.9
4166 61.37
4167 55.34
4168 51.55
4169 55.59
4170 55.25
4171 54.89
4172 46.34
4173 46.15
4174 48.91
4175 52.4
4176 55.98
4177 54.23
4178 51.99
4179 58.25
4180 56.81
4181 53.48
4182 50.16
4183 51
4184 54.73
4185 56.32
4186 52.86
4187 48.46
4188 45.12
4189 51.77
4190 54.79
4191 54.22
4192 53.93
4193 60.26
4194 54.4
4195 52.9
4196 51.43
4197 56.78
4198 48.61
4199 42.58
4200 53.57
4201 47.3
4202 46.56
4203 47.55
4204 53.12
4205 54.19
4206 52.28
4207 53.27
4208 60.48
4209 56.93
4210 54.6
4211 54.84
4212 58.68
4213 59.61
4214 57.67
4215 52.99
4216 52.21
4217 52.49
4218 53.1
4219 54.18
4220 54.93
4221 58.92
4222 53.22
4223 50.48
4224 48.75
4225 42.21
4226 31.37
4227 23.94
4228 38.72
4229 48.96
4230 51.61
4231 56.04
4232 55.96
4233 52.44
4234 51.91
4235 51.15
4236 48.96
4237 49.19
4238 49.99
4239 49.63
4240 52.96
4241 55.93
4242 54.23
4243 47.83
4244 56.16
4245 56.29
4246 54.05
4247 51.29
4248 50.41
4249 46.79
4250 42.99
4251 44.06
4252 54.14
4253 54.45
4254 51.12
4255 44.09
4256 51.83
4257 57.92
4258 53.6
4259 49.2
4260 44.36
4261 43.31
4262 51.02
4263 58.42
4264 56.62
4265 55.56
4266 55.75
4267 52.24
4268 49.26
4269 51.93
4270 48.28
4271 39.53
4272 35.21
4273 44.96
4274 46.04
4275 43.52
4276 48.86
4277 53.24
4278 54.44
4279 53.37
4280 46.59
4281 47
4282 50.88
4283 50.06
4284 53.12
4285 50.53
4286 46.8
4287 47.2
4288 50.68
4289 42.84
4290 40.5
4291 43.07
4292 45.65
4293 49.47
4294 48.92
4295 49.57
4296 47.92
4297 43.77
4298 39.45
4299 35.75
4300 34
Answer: 9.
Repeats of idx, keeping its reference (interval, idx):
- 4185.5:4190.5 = -25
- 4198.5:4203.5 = -38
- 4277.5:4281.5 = -21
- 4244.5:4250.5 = -31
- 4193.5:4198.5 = -15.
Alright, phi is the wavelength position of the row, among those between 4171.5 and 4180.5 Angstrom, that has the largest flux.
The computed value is 4179 Angstrom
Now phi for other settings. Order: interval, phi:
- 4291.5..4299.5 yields 4295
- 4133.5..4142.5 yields 4137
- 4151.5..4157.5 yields 4156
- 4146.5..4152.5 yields 4148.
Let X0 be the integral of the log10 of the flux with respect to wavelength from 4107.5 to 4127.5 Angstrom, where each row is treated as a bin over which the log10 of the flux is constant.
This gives 34.9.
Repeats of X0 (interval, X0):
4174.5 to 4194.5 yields 34.6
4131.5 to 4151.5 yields 34.6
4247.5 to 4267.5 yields 34.1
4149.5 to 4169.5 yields 35.0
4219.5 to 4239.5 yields 33.5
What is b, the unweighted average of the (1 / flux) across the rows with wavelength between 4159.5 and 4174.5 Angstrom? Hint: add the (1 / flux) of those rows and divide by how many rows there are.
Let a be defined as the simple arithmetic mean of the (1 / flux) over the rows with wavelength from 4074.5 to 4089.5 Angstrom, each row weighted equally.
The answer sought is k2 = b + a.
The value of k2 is 0.0371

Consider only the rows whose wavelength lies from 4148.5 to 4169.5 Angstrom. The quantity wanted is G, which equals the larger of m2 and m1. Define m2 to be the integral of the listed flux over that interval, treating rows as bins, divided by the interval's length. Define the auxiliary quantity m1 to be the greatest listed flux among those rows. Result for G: 61.4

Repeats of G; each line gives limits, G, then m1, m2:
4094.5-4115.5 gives 59.7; 59.7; 50.4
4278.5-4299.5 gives 53.4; 53.37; 46.8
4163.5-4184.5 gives 61.4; 61.37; 53.9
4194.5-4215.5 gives 60.5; 60.48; 53.1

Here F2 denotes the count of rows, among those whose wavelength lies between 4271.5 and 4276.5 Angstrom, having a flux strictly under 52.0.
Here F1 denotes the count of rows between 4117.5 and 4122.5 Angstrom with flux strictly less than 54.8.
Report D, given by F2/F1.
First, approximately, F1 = 2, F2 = 5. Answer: 2.5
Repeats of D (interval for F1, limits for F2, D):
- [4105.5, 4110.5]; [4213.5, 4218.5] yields 0.0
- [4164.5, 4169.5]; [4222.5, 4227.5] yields 5.0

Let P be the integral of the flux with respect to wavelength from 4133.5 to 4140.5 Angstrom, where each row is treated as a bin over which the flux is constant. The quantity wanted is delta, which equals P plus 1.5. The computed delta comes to 392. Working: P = 390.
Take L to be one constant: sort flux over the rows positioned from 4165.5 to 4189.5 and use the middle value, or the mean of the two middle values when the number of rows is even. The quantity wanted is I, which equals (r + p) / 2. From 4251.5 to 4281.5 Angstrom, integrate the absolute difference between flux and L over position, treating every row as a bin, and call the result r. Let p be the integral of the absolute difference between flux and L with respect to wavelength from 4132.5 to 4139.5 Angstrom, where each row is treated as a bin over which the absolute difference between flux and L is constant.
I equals 87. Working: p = 30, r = 145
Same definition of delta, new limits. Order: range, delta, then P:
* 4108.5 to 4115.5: 385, 384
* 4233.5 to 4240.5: 355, 354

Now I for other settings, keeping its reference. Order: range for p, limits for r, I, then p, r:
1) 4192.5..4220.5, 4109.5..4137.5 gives 88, 85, 91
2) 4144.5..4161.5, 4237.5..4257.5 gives 65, 58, 73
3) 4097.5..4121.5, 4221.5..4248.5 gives 129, 123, 135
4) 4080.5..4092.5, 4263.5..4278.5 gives 64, 46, 82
